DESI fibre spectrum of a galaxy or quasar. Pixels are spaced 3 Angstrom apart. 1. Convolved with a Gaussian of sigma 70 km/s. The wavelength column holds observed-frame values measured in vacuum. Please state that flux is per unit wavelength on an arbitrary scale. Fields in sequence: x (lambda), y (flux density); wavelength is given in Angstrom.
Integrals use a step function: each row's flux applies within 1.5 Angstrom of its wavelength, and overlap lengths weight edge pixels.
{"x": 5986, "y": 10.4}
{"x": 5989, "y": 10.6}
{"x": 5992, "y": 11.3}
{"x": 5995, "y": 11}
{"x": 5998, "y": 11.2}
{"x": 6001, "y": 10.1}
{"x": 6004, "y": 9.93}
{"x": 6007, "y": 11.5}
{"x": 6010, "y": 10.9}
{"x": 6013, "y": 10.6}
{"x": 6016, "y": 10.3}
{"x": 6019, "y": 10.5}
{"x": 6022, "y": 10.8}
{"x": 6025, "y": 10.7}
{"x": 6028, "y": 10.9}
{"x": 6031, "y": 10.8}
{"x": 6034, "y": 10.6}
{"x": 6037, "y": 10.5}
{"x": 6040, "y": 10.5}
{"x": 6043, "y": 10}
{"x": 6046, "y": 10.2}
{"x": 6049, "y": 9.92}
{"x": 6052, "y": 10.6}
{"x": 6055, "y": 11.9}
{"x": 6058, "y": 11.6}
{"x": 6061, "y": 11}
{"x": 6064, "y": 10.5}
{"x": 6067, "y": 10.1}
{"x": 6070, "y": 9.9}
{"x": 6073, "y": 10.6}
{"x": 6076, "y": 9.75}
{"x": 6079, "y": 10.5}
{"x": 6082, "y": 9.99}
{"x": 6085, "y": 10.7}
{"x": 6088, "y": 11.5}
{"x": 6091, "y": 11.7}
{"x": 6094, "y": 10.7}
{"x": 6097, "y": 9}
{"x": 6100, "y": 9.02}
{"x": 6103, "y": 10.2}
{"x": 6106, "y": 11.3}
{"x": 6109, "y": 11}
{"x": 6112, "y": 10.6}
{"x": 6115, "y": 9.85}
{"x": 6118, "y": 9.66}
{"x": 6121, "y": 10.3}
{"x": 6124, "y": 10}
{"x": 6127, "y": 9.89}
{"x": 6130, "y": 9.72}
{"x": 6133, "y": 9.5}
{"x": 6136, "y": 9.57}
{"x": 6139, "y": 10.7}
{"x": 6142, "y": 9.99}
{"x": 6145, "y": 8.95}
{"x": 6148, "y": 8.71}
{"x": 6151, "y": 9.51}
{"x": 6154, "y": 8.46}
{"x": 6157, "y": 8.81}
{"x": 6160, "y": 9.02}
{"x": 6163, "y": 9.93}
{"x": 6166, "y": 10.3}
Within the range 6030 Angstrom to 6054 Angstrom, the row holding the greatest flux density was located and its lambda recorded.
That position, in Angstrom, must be 6031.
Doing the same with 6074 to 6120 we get 6091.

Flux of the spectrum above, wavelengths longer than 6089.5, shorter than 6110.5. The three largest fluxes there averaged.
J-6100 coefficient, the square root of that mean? 3.37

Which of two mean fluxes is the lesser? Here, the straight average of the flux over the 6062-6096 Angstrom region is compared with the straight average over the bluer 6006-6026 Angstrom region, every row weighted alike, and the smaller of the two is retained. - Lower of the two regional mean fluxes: 10.5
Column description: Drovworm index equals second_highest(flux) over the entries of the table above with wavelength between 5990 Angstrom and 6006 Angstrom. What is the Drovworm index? 11.2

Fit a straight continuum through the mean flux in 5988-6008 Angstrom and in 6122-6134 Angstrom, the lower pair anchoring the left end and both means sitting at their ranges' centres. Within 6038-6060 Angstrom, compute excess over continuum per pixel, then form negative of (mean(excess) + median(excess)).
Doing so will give -0.30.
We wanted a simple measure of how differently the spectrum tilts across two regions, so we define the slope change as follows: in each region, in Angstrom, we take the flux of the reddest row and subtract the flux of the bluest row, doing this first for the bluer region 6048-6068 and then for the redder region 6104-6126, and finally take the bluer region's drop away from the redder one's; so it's -1.5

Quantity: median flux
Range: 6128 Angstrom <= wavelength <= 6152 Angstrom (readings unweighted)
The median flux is 9.5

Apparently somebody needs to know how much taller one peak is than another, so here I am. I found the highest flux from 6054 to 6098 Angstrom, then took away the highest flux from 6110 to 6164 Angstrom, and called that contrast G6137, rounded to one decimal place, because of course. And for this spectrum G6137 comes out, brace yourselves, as 1.2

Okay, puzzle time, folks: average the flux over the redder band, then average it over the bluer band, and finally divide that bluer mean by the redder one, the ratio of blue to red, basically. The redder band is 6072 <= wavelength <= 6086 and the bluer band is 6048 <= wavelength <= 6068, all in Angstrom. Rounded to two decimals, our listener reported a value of 1.05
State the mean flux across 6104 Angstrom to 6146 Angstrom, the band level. 10.1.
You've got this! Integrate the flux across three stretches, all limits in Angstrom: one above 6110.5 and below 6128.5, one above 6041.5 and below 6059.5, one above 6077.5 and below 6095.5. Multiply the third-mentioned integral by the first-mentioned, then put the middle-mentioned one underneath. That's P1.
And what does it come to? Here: 183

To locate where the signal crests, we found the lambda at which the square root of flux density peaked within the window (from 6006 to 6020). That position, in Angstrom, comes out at 6007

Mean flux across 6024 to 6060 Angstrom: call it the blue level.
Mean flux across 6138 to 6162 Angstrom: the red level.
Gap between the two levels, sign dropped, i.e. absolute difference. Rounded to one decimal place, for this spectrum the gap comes 1.4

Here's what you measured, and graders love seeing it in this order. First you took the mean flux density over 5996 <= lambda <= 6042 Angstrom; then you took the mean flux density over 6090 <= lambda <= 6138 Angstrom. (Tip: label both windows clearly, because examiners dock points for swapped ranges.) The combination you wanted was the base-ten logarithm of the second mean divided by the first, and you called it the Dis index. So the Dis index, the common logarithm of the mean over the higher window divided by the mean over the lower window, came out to -0.022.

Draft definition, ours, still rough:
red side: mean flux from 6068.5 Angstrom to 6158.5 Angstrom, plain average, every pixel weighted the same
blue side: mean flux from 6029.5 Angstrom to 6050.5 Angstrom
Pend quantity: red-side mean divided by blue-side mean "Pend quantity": 0.97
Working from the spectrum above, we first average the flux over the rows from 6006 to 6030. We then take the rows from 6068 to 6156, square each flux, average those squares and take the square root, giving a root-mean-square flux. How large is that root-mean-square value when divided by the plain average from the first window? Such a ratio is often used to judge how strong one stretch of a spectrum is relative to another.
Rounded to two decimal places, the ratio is 0.94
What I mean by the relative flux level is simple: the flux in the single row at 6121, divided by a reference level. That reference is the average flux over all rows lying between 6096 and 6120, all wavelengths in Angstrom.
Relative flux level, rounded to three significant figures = 1.02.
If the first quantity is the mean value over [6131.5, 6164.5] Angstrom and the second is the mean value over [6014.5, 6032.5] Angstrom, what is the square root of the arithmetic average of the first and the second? 3.17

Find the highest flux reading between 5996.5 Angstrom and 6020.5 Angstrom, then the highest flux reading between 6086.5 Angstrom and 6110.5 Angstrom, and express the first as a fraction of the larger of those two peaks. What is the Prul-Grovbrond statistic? 0.98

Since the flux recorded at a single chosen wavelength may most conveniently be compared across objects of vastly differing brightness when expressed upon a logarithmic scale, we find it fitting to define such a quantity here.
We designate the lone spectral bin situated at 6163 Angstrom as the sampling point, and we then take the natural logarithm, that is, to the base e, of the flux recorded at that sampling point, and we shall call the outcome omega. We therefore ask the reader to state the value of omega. 2.30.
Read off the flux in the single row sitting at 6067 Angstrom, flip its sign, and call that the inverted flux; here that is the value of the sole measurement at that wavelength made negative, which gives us -10.1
